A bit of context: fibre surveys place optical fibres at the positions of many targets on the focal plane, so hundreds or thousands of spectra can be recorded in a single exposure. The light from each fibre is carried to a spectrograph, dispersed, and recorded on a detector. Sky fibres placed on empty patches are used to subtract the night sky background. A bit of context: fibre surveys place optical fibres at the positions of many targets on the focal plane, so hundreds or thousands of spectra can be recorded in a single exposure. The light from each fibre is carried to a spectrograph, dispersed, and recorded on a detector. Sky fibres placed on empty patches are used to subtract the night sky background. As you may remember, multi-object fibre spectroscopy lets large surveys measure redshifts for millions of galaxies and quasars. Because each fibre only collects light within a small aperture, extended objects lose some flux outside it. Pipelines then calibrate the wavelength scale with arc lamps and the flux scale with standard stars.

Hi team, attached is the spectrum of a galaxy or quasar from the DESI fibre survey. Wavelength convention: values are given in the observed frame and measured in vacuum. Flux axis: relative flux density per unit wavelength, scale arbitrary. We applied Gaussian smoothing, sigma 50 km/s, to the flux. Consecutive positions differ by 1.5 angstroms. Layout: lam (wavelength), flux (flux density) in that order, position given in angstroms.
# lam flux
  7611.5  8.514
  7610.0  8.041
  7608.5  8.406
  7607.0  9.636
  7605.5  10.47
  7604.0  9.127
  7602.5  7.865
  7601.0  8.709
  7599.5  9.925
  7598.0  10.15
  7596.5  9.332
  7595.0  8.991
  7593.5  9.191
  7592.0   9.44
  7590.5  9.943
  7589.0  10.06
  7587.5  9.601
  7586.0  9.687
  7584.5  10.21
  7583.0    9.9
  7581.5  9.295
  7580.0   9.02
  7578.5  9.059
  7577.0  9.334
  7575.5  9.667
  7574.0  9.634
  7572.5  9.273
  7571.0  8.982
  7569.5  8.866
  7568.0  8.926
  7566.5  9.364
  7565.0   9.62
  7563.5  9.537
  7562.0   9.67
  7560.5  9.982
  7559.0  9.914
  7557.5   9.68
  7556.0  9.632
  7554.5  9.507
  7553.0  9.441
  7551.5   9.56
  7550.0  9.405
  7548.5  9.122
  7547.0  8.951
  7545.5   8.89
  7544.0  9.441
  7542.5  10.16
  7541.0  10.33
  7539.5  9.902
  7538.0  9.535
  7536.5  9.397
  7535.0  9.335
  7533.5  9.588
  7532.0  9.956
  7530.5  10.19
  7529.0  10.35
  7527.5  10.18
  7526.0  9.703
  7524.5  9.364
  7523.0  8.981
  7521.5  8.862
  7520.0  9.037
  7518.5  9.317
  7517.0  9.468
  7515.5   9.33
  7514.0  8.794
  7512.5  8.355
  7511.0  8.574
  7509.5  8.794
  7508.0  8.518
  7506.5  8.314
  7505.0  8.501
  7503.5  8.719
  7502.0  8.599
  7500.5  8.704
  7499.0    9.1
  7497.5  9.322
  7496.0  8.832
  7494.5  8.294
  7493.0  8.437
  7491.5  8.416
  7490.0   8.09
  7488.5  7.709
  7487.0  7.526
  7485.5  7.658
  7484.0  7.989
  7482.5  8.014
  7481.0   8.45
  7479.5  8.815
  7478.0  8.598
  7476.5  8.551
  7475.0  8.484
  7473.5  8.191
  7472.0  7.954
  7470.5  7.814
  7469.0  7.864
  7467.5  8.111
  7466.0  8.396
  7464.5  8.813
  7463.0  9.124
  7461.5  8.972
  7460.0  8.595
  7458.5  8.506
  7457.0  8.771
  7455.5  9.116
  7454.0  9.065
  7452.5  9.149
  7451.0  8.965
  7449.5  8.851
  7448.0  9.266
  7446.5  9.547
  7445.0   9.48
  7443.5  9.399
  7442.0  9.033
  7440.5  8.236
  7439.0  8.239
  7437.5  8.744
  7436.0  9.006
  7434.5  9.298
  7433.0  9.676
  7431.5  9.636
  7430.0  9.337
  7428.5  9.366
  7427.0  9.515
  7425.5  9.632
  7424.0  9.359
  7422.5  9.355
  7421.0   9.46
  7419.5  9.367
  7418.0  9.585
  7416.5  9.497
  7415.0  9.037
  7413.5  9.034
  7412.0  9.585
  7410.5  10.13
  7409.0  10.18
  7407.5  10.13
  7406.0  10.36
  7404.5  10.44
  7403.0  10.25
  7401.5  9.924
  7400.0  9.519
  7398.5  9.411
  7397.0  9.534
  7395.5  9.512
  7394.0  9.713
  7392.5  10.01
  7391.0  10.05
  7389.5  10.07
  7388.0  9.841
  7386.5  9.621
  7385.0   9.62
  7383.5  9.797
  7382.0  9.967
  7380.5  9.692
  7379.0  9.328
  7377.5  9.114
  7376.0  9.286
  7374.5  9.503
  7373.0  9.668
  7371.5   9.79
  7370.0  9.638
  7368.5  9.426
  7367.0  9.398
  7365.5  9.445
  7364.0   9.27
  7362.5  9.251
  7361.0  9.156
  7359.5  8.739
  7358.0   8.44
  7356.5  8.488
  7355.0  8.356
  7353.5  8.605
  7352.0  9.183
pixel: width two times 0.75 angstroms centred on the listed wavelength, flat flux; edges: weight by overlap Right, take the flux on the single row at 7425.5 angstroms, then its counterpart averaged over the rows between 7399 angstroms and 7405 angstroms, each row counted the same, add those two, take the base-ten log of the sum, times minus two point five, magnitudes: -3.23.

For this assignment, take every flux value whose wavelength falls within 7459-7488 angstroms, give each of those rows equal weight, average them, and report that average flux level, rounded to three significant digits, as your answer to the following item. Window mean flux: 8.31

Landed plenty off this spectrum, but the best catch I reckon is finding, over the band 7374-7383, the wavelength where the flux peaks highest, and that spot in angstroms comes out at 7382.0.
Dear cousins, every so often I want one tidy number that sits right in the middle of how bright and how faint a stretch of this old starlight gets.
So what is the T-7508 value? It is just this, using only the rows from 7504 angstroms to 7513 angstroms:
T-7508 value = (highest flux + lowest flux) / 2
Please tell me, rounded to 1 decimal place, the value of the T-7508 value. 8.6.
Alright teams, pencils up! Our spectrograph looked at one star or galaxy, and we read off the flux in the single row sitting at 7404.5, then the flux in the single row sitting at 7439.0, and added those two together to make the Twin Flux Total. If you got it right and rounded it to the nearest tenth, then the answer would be 18.7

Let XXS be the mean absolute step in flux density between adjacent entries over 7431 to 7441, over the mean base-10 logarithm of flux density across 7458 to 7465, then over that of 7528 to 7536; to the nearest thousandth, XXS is 0.263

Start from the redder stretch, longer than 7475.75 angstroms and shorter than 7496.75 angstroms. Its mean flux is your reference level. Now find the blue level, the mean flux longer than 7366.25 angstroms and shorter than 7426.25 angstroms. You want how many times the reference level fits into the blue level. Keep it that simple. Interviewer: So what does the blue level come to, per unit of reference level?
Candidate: 1.17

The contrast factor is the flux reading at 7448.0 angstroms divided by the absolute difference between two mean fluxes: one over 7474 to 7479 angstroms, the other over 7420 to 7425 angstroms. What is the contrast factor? 11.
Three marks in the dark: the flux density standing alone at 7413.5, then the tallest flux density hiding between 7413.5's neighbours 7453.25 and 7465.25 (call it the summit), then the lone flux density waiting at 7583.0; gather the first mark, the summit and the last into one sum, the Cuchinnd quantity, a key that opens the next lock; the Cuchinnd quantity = 28.1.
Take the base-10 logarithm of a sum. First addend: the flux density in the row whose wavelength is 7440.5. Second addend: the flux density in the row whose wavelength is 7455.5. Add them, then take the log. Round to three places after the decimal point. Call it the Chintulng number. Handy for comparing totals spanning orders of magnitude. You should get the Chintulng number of 1.239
